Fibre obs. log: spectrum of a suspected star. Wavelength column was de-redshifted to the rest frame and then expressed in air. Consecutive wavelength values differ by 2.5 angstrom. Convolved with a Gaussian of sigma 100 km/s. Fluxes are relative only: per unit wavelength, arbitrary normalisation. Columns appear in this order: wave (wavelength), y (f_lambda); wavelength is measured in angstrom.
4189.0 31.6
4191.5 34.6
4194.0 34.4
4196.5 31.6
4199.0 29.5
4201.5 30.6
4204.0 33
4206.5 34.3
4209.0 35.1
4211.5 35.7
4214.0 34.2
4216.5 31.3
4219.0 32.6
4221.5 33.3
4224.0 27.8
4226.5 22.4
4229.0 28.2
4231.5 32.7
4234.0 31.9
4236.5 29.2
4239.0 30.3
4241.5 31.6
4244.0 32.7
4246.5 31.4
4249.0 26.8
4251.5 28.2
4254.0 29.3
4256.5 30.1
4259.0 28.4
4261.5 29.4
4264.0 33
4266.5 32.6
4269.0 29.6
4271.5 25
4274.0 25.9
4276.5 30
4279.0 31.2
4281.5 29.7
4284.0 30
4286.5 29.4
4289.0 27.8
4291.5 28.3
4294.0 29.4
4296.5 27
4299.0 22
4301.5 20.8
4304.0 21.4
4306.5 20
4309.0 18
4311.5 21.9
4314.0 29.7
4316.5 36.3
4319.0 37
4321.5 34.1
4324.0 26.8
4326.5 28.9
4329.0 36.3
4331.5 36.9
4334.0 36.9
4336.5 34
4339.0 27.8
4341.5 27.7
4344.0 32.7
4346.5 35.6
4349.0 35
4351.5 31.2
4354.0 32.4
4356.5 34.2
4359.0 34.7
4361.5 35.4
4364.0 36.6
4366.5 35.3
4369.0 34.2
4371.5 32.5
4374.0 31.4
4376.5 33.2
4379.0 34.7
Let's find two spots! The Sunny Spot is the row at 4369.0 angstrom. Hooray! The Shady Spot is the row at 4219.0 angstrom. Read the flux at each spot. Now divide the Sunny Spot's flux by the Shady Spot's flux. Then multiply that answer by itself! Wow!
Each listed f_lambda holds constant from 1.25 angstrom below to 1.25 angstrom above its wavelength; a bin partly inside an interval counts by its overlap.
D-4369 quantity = 1.10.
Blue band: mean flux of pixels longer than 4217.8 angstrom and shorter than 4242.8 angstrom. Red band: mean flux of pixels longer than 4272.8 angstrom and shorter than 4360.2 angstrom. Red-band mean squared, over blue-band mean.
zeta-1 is 29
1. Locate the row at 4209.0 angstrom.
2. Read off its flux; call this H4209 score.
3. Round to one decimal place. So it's 35.1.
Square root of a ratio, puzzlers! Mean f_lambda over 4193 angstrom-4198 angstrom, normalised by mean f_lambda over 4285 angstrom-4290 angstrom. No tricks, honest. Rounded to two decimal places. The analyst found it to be 1.07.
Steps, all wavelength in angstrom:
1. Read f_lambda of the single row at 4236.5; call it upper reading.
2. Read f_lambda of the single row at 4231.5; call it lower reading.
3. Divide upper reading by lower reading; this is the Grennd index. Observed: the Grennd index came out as 0.89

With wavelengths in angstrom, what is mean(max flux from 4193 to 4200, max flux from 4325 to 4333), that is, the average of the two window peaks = 36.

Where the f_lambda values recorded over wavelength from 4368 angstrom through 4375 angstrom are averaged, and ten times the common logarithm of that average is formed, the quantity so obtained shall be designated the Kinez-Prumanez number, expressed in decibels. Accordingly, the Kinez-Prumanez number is 15.1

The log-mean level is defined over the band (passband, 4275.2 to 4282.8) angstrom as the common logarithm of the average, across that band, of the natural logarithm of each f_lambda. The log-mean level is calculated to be 0.533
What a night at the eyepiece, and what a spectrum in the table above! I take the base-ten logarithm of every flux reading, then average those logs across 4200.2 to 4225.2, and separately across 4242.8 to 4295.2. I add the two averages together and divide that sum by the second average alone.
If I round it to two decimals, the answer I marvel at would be 2.03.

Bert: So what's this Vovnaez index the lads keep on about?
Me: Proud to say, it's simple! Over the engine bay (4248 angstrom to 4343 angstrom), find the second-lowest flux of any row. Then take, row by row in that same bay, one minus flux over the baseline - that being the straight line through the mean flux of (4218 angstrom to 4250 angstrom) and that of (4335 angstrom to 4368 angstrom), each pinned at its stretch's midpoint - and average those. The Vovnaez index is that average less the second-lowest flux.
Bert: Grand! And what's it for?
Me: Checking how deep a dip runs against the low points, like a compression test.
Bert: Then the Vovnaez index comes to -19.9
